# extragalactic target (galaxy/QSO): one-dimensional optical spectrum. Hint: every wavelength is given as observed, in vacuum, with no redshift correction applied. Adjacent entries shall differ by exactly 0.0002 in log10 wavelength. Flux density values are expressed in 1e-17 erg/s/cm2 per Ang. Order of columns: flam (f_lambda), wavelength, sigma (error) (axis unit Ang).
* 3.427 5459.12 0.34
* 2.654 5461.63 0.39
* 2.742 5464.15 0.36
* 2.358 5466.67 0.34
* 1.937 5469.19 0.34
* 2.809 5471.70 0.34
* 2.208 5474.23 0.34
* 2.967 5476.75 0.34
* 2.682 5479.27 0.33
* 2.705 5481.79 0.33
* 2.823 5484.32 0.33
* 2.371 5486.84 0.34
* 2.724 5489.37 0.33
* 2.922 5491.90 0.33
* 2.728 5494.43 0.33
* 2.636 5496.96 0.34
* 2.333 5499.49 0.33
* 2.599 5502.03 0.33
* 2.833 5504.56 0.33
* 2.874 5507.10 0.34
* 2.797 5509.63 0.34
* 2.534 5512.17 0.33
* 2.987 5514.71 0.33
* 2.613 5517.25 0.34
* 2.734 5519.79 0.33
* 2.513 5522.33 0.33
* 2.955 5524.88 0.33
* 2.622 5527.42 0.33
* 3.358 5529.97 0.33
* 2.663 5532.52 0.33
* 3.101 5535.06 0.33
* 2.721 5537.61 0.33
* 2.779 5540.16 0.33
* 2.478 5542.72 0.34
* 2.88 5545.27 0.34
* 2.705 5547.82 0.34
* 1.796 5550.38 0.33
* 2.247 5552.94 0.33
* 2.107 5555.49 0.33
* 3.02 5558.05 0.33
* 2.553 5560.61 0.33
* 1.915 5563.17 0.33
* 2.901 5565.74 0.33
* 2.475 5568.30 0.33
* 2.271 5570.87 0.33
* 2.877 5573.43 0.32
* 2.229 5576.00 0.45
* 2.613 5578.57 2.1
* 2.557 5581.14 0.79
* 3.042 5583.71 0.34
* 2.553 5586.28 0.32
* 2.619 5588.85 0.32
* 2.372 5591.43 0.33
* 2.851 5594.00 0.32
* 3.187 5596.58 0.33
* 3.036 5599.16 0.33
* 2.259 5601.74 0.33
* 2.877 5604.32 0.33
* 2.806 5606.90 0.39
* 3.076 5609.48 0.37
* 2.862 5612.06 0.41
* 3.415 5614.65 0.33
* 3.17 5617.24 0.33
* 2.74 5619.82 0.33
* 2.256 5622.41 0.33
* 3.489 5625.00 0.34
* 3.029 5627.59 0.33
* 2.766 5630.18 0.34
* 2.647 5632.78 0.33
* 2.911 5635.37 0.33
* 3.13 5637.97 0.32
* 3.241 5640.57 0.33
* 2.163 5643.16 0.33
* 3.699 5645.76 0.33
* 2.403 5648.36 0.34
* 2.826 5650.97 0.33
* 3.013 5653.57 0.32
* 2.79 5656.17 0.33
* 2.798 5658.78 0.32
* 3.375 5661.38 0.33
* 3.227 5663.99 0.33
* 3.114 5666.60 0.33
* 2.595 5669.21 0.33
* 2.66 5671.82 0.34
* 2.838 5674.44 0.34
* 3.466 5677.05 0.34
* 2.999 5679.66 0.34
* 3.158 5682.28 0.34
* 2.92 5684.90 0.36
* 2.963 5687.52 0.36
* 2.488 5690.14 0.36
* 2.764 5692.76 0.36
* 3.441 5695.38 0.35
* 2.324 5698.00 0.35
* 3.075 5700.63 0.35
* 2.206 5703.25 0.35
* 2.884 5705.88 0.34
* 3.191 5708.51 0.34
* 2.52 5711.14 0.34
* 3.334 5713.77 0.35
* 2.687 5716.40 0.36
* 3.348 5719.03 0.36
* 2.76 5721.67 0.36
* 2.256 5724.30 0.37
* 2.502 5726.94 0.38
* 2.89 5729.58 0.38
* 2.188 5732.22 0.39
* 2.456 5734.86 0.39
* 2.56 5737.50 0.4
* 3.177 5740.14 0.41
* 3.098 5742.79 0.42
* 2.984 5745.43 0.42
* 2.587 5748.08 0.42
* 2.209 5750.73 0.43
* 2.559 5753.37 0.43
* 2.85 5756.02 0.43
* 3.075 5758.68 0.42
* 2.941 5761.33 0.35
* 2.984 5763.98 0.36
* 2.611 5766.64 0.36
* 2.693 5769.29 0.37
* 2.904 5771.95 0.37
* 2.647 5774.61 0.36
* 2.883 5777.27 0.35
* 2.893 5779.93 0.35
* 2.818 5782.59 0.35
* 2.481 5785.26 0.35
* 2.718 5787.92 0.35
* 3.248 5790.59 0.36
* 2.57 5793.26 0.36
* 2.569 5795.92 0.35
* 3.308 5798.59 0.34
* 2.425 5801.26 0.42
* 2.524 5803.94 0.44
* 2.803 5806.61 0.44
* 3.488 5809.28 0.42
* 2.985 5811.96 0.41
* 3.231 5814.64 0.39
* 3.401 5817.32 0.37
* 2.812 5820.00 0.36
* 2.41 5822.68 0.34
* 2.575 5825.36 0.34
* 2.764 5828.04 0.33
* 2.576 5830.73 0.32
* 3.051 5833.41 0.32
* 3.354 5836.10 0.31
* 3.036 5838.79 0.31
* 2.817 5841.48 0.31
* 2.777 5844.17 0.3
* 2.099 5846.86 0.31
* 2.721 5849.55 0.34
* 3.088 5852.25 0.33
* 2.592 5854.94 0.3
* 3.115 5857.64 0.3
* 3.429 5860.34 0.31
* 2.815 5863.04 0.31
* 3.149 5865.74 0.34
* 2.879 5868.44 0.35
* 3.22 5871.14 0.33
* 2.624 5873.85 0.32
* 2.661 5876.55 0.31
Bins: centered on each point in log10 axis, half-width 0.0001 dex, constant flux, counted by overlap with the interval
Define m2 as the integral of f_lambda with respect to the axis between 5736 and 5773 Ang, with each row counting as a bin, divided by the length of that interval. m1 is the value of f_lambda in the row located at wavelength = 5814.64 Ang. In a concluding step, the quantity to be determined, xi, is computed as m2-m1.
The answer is -0.43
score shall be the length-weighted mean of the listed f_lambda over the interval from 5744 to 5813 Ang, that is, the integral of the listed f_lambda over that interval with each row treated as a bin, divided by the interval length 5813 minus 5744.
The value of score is 2.80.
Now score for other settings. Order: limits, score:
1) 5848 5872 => 2.99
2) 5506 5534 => 2.79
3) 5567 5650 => 2.80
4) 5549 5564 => 2.29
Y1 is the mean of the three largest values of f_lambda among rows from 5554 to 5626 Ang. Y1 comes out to 3.36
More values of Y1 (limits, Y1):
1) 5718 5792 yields 3.26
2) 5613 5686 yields 3.55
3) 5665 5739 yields 3.42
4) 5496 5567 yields 3.16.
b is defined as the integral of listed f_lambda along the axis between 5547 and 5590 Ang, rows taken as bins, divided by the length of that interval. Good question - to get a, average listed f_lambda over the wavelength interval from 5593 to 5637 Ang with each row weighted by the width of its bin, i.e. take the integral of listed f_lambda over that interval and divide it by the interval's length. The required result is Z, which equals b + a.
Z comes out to 5.40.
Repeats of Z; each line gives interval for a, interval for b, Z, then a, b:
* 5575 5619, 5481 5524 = 5.49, 2.80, 2.69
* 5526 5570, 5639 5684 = 5.57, 2.60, 2.96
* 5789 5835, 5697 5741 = 5.59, 2.87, 2.72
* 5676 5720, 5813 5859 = 5.77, 2.92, 2.85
